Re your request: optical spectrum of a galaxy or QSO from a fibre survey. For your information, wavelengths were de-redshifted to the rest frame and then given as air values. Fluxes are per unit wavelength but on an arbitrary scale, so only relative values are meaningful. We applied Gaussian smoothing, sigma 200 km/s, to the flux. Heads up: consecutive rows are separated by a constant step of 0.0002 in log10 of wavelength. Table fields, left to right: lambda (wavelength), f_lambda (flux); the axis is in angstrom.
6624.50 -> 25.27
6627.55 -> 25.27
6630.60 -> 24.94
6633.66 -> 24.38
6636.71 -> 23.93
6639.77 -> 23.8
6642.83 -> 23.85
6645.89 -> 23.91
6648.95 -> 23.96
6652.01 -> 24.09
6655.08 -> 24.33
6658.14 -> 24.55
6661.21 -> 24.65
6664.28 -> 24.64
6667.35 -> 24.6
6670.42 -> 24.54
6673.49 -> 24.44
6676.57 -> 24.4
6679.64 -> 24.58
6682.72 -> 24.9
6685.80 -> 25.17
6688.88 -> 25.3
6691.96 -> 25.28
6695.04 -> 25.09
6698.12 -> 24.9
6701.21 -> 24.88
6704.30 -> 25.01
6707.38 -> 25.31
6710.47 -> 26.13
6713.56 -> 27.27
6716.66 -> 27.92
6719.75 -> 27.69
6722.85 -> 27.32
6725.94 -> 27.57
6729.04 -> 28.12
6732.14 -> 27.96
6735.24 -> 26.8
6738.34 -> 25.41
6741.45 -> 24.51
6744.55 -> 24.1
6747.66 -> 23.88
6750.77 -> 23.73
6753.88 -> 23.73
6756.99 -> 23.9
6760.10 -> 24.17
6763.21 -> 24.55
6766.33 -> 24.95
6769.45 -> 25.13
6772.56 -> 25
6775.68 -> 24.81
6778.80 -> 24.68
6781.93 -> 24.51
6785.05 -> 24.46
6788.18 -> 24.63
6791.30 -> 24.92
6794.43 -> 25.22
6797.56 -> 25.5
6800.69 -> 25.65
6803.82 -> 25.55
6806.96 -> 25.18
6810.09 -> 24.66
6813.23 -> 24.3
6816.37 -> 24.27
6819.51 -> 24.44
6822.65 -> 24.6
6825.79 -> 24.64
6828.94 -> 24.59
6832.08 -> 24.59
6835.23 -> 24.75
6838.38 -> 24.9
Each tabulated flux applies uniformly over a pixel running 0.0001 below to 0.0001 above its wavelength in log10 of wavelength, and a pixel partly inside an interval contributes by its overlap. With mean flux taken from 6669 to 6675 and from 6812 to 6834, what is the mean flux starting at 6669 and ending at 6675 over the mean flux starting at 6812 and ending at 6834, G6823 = 1.00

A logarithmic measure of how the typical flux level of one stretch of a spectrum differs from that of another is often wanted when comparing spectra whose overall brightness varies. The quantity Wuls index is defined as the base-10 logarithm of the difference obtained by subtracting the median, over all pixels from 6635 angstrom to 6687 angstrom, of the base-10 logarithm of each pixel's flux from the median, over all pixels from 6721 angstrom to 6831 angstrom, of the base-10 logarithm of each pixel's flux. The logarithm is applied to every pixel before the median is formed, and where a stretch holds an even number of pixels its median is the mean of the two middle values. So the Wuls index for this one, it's -2.4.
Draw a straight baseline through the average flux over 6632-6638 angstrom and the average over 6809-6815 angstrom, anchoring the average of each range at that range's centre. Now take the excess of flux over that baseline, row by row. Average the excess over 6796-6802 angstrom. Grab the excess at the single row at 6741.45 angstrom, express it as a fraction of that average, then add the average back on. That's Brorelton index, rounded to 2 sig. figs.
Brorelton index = 1.3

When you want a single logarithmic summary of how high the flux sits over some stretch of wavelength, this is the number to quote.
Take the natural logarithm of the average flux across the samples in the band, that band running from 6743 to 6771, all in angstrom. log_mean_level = 3.19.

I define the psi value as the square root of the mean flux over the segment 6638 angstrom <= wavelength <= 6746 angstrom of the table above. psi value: 5.03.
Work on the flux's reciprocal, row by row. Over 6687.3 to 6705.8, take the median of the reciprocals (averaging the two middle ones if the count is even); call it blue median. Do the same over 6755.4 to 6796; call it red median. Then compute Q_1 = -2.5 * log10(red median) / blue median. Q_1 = 87.2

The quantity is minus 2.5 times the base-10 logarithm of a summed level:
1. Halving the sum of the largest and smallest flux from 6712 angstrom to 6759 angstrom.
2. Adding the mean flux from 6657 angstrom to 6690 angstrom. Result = -4.261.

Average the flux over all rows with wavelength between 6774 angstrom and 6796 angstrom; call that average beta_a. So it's 24.75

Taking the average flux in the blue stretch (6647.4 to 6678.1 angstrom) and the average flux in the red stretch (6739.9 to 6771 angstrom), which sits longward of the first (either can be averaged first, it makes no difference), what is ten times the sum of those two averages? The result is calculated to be 487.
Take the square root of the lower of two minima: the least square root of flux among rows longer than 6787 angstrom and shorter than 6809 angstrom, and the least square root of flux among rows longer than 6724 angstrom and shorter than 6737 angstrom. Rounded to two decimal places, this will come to 2.23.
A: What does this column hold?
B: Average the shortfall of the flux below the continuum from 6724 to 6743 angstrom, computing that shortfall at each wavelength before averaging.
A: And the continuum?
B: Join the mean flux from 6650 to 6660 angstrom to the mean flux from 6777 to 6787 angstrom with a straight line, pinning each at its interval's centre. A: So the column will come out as -2.3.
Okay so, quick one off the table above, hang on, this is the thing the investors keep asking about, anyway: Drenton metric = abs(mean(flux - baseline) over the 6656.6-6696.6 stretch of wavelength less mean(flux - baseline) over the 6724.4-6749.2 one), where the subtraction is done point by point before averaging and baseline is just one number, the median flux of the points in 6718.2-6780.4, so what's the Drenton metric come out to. 1.3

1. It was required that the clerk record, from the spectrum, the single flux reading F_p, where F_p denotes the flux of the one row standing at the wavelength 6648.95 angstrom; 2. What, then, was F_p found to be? 23.96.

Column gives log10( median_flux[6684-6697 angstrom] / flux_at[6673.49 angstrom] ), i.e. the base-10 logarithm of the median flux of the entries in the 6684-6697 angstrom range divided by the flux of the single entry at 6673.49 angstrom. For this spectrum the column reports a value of 0.014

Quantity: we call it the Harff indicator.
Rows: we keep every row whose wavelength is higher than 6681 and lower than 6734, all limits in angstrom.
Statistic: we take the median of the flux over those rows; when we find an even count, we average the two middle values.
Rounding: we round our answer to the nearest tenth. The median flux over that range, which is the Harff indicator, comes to 25.3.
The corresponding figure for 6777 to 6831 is 24.6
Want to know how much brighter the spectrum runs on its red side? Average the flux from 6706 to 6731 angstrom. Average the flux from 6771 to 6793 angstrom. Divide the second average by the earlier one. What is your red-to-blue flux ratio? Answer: 0.91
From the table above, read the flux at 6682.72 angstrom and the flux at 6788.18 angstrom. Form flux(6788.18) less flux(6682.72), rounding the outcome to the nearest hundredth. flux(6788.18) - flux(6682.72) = -0.27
